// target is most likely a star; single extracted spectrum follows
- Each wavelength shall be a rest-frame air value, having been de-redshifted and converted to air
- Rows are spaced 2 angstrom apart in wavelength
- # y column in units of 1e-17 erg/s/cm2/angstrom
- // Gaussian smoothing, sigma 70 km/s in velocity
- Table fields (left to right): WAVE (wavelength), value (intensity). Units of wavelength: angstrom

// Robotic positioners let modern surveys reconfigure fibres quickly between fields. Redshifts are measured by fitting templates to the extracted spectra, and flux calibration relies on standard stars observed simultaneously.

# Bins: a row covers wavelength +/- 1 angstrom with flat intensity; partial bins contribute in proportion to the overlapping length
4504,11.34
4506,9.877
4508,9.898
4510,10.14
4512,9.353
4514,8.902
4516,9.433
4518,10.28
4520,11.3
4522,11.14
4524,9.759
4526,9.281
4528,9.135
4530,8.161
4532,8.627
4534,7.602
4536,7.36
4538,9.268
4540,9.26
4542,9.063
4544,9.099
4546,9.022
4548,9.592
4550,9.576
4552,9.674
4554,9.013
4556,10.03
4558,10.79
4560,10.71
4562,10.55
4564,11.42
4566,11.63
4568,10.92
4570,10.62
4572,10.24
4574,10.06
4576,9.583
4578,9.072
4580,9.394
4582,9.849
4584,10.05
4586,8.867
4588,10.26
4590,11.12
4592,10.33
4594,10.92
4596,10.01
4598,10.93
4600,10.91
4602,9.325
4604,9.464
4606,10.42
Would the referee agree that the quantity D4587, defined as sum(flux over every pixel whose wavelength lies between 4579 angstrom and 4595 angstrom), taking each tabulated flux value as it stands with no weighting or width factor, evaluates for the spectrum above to 81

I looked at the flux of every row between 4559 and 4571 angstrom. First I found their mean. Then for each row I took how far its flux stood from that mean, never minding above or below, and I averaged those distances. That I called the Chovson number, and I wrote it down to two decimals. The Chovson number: 0.37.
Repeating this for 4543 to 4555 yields 0.28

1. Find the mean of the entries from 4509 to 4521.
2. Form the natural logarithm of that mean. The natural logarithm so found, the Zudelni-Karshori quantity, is 2.29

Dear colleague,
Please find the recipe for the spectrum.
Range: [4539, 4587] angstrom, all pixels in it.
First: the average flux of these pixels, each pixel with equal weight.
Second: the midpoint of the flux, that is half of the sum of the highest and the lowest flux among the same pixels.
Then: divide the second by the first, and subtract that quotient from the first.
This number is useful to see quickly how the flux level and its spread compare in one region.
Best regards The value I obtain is 8.9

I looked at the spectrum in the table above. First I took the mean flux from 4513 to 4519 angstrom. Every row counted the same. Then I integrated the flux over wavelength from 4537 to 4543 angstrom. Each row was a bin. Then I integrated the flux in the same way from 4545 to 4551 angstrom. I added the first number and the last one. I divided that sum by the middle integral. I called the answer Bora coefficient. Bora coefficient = 1.19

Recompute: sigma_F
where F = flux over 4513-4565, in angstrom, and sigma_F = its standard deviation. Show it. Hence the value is 1.0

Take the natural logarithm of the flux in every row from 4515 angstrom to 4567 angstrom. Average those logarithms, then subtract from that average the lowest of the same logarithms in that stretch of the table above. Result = 0.264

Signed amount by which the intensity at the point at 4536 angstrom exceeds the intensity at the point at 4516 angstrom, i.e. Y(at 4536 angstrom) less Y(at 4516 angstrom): -2.1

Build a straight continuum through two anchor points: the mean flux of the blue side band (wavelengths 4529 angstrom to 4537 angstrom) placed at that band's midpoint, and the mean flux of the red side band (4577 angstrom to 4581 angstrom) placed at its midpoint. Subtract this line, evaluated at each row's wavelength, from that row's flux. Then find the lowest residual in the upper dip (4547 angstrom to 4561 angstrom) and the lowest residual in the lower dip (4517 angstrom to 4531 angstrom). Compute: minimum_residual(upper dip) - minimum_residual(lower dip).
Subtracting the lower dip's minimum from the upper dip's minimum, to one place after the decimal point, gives 0.2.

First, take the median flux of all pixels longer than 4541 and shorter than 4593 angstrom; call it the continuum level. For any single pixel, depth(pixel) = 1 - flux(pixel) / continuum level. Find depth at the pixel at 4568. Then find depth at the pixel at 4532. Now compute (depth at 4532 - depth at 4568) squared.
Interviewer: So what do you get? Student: 0.052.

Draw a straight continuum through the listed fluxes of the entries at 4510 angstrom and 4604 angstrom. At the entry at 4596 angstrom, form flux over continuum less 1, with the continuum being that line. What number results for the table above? 0.05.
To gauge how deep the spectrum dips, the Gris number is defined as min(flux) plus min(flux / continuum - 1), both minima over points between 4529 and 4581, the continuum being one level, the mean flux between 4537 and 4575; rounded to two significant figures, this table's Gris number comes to 7.1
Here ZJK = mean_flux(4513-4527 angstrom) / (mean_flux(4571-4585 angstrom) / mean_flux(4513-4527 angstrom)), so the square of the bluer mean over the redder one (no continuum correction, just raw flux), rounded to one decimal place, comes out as 10.3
